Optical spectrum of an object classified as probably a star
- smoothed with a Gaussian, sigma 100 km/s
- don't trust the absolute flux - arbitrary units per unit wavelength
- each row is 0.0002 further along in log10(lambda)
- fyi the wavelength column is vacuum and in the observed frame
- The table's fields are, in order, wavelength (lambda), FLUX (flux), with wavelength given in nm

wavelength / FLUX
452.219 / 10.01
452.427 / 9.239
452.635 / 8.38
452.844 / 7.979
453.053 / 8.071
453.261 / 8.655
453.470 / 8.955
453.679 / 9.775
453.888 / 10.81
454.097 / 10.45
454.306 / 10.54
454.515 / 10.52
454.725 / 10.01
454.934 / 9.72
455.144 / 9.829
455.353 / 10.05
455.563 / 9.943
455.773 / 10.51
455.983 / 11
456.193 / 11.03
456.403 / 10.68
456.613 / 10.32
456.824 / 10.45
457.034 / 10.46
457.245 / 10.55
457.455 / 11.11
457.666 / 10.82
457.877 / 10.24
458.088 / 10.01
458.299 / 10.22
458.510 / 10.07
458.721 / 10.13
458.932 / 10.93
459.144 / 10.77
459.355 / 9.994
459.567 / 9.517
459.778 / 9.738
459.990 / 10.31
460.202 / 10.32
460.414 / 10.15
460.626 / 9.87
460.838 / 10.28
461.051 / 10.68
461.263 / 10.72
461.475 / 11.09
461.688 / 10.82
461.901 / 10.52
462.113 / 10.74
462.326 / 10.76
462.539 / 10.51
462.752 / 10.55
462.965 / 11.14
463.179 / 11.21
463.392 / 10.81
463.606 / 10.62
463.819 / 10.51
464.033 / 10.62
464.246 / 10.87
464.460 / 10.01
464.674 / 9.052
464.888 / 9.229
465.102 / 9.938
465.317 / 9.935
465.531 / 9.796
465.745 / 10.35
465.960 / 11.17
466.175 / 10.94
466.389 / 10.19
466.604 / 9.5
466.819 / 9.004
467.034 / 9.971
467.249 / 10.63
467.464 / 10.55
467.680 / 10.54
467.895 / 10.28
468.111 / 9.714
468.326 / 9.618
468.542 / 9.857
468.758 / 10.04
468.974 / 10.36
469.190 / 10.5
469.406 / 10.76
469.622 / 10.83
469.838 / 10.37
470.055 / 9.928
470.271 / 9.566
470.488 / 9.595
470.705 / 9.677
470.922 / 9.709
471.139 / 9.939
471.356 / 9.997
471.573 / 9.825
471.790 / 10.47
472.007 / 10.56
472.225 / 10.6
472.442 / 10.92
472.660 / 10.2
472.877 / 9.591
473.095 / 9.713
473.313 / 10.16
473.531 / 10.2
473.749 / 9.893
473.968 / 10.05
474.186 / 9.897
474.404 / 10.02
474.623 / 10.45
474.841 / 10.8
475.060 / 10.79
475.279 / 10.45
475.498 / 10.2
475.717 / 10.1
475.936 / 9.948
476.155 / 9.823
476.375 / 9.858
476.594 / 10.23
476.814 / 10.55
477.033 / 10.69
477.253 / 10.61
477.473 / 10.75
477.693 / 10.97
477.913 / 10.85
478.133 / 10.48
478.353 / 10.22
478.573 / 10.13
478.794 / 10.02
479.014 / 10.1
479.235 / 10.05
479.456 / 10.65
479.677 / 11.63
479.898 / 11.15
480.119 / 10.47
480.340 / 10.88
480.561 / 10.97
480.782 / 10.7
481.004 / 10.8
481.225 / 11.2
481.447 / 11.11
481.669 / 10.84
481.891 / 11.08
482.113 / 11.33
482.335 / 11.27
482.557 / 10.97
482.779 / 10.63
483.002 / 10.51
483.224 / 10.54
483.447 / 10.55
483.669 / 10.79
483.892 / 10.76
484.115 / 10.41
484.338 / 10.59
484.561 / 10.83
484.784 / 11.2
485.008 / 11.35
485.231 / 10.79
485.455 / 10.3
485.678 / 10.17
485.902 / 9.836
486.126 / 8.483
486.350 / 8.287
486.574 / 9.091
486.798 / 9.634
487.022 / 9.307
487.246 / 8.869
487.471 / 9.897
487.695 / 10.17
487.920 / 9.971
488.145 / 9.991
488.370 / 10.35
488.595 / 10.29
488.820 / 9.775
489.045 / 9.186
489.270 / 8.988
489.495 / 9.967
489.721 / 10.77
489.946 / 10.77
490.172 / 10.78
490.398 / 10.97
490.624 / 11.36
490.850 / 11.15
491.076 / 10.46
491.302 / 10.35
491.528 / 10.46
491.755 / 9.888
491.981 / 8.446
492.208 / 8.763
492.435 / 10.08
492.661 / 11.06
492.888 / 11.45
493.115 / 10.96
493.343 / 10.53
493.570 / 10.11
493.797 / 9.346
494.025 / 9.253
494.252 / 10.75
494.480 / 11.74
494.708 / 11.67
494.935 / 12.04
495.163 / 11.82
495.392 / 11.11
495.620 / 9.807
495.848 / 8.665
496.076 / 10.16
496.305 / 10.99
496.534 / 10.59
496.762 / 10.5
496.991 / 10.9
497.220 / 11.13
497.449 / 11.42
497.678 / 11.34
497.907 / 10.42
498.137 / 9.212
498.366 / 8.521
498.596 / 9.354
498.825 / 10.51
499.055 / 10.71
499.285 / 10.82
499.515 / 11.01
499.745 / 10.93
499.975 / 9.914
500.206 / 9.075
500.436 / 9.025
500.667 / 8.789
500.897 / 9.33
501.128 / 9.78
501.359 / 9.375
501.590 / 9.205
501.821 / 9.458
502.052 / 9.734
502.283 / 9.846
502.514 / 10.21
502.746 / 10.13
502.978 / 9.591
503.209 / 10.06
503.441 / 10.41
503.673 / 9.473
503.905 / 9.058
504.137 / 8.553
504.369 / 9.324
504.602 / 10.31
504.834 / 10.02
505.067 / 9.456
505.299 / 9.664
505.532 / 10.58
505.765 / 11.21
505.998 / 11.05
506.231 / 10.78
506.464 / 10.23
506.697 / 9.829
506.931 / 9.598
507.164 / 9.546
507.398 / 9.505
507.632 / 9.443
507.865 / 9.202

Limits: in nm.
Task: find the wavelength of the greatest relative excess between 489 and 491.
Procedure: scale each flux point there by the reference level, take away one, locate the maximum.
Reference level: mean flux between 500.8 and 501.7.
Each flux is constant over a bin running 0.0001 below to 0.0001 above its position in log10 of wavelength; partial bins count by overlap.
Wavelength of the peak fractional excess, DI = 490.624 nm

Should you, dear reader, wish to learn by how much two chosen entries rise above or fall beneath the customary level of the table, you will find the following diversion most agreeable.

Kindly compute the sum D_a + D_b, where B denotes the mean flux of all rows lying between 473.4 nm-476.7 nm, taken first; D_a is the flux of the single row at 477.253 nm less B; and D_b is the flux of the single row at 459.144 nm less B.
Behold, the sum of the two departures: 1.0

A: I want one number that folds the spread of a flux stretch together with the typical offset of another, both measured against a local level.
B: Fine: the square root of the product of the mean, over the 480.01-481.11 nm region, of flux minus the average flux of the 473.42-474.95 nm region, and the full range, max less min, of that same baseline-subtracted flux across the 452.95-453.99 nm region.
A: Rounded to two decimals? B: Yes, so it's 1.26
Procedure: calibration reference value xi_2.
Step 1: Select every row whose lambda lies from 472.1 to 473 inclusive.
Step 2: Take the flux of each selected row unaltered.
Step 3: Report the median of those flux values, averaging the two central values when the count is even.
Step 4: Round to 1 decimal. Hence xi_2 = 10.4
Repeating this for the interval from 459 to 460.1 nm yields 10.0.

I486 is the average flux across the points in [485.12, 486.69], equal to 9.6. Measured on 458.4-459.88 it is 10.2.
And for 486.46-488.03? 9.6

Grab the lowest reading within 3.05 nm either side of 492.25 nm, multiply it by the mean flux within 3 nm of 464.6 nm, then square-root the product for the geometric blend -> 9.35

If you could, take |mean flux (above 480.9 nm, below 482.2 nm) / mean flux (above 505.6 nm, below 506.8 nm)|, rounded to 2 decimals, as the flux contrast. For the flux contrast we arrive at 1.04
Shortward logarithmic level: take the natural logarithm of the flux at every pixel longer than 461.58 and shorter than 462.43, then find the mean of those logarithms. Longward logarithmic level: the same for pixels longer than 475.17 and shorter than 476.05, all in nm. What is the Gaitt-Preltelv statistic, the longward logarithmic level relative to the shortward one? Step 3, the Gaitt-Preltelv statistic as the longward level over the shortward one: 0.98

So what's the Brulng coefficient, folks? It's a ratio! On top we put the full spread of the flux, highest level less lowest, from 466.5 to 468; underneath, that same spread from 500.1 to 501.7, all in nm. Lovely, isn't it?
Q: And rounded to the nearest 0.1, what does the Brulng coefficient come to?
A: 1.6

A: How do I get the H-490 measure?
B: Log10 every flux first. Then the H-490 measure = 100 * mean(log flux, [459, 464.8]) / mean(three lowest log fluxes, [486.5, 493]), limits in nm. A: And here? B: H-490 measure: 108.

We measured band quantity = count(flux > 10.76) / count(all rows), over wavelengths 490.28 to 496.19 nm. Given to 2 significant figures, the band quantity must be 0.42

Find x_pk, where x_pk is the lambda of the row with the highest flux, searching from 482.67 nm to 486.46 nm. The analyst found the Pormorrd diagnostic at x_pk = 485.008 nm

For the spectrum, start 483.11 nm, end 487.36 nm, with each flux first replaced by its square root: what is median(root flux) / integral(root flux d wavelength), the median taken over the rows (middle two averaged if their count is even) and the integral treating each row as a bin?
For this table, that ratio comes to 0.239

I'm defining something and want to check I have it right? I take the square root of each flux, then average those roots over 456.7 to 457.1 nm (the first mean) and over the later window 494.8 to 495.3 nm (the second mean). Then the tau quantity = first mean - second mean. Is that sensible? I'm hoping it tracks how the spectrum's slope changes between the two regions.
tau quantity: -0.22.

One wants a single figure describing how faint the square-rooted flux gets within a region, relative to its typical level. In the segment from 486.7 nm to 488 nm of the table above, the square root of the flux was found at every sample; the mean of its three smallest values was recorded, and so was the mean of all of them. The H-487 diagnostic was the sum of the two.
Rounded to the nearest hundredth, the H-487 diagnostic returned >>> 6.15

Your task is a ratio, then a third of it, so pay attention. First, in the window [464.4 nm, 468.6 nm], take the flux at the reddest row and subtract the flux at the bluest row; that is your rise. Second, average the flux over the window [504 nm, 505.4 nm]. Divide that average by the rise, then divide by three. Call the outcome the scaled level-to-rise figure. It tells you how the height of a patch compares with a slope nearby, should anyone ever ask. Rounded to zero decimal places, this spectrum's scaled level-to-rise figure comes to -21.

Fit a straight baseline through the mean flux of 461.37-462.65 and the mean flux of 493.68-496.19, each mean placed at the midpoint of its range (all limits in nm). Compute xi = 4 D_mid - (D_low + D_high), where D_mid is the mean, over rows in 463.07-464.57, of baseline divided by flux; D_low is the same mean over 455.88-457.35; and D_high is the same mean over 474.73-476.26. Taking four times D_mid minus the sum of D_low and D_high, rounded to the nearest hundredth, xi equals 1.98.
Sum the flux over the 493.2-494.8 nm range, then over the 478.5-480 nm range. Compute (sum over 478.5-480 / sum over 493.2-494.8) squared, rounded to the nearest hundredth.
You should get 1.01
